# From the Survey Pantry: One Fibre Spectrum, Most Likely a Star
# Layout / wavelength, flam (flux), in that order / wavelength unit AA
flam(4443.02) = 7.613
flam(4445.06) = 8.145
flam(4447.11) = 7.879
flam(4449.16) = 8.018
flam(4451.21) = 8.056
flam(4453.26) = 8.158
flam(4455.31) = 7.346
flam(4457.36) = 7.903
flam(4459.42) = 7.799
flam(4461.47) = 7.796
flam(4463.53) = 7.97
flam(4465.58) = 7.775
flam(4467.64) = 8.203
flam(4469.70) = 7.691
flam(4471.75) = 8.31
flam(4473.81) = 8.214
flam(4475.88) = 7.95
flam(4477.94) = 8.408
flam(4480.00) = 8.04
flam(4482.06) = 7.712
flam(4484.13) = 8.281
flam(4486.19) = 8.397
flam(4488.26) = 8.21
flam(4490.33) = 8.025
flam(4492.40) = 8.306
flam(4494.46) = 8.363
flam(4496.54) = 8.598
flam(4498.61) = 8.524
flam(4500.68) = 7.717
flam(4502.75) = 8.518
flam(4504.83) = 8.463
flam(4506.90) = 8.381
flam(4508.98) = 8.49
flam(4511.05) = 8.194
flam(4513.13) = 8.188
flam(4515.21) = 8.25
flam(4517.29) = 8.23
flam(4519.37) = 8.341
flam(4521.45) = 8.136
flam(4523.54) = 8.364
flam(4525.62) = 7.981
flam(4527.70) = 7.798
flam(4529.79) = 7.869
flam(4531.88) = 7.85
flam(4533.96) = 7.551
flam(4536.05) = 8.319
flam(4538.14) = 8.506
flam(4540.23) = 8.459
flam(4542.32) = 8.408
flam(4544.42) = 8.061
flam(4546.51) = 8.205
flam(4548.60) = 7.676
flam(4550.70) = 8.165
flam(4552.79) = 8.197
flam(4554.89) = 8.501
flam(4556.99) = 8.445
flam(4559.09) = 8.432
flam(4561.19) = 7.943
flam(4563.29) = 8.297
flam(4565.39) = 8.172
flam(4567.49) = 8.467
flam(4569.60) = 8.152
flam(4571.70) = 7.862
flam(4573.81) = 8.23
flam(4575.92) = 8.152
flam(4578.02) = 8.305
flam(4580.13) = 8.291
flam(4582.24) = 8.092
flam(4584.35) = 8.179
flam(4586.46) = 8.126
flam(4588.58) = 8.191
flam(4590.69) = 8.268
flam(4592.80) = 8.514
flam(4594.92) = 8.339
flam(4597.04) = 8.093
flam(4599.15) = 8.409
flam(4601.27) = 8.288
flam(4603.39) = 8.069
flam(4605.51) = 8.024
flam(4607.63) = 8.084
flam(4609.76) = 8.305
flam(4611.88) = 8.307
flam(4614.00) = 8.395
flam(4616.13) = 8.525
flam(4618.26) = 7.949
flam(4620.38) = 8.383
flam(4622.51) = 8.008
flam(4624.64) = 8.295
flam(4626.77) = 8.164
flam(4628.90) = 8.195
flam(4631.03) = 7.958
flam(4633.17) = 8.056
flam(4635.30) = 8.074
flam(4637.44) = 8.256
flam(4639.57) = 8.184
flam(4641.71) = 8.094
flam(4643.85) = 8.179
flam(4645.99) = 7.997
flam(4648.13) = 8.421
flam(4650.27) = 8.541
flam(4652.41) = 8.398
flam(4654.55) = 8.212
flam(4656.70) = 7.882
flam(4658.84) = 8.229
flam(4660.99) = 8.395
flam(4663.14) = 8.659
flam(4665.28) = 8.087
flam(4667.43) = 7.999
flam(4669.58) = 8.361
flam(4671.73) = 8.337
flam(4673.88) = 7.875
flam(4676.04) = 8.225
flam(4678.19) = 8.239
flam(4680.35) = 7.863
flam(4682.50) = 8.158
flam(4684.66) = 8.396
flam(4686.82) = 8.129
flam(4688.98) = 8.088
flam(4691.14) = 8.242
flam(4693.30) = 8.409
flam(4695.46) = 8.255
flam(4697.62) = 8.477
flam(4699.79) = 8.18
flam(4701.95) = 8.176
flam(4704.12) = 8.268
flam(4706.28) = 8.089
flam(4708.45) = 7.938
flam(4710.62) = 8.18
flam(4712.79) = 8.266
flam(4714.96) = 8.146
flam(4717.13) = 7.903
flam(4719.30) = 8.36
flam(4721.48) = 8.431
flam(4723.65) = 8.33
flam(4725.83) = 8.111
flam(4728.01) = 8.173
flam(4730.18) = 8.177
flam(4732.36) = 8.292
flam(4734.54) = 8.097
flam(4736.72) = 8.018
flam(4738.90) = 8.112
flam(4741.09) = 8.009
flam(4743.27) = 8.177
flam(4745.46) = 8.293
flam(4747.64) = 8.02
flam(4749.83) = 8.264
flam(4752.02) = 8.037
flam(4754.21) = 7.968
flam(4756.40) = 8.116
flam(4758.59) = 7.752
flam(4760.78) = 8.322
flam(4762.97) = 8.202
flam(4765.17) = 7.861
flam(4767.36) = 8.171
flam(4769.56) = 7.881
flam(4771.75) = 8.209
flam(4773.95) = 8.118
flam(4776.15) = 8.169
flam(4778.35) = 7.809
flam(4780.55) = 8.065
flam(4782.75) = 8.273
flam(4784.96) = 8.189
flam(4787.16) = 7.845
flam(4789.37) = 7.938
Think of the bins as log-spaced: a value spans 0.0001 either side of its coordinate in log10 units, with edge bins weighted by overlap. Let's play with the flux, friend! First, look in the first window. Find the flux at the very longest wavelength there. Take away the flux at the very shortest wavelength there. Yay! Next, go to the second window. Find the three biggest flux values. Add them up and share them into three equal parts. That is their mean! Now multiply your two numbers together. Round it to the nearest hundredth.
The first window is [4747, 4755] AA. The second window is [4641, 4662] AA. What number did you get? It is -0.44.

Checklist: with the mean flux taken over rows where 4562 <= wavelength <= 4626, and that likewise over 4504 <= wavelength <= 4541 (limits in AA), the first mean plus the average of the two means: 16.4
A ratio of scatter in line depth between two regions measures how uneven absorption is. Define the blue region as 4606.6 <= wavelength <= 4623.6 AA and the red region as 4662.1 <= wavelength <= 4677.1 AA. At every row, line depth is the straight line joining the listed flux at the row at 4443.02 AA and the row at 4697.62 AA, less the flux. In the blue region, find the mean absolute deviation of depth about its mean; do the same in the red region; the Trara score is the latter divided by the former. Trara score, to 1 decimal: 1.2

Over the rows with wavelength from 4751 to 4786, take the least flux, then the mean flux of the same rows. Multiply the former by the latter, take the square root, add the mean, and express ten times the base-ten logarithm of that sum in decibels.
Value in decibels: 12.0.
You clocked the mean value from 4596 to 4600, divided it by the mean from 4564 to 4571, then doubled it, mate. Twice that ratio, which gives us 2.00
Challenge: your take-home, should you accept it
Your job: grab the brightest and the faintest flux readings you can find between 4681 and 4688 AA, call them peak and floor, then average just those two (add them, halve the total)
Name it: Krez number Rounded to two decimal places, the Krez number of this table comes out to 8.26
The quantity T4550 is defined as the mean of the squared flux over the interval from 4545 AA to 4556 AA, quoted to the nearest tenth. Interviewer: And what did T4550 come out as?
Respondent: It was 66.5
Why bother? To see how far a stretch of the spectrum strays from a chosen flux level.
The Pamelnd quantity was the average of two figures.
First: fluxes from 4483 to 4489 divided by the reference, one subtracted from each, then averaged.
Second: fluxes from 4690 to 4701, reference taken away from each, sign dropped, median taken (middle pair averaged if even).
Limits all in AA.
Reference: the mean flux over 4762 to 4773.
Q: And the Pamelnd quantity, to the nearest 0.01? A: 0.11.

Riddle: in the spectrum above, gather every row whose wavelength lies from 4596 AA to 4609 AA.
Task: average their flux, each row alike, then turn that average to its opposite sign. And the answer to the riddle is -8.16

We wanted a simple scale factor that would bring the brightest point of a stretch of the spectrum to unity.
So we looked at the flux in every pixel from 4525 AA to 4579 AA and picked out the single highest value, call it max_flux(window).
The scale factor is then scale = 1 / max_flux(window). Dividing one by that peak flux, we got 0.1176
